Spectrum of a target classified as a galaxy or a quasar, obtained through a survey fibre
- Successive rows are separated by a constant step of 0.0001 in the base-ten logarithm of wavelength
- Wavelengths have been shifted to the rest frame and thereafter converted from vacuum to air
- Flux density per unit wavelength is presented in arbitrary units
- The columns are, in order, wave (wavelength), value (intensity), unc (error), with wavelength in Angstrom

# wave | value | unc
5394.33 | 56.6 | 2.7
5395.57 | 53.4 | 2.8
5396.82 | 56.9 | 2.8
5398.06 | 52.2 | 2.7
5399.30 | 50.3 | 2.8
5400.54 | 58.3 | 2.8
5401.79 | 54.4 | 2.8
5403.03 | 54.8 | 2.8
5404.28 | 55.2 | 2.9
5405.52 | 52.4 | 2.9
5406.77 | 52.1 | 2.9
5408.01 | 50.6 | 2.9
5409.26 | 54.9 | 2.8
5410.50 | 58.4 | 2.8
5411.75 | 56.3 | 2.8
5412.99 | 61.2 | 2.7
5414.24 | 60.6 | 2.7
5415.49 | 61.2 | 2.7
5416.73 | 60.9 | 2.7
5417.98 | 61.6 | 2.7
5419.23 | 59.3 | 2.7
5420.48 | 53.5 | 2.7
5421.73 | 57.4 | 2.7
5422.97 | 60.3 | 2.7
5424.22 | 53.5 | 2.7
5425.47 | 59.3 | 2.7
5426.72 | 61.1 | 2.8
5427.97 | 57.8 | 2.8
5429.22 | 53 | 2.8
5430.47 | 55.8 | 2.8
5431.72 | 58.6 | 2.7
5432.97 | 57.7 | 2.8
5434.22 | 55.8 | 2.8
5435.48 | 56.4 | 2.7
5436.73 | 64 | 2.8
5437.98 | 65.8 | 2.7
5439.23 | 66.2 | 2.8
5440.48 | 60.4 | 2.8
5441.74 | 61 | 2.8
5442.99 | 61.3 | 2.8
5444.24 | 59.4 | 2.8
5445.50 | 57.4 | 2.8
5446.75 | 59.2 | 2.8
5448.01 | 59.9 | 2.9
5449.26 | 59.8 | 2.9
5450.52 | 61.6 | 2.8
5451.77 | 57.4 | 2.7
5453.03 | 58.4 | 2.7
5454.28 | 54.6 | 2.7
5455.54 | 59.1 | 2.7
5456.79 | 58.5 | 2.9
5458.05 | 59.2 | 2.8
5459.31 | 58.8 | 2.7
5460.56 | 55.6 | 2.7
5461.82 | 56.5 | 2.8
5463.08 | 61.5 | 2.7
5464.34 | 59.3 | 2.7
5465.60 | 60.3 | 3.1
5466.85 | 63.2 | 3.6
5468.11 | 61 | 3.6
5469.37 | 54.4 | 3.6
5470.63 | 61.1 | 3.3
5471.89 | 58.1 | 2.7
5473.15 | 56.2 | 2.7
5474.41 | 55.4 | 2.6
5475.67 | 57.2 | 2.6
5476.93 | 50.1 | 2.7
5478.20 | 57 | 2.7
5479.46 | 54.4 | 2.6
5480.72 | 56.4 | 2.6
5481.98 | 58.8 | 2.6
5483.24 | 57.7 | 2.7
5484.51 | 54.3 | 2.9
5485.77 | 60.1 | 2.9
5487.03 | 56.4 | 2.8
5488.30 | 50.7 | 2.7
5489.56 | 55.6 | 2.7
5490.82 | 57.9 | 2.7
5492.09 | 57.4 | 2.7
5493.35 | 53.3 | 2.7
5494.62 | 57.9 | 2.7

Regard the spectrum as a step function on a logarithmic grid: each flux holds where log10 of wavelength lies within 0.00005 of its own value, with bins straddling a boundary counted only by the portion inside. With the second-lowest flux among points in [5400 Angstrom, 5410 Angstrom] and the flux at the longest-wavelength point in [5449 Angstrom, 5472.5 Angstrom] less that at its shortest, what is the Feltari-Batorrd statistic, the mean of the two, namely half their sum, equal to 25.2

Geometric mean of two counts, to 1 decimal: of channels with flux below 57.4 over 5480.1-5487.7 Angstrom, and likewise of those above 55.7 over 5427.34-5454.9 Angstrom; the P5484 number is 7.7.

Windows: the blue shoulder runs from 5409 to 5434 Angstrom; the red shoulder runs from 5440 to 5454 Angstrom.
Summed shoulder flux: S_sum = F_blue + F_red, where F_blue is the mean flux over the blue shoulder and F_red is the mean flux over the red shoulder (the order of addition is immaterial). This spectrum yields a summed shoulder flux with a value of 118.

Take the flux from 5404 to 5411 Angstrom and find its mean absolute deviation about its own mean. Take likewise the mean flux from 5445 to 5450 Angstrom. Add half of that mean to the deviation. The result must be 31.8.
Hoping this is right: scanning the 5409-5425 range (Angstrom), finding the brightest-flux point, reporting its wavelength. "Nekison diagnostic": 5417.98 Angstrom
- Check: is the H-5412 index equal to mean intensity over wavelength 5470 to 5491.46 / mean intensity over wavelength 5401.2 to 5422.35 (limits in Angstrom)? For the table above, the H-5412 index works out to 0.99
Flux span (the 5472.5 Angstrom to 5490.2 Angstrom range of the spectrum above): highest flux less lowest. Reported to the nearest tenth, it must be 10.0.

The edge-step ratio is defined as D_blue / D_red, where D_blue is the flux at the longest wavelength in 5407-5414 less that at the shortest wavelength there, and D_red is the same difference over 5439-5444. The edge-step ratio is -2.2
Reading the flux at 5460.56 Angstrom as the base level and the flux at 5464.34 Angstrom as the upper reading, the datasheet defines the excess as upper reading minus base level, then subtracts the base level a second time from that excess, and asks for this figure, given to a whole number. -52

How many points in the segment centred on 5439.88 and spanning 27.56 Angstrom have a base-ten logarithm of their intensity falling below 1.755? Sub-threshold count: 4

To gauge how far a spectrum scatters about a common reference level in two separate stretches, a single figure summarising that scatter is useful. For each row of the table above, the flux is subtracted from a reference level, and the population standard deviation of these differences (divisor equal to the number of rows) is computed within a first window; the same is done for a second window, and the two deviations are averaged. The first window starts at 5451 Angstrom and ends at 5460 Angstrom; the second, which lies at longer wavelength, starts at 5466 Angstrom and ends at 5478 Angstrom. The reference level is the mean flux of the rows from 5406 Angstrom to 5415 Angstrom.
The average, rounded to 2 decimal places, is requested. 2.64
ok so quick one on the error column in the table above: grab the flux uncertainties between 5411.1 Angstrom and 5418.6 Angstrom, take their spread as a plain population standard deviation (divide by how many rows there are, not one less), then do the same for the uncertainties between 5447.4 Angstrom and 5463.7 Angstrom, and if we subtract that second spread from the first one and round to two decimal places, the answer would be -0.04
